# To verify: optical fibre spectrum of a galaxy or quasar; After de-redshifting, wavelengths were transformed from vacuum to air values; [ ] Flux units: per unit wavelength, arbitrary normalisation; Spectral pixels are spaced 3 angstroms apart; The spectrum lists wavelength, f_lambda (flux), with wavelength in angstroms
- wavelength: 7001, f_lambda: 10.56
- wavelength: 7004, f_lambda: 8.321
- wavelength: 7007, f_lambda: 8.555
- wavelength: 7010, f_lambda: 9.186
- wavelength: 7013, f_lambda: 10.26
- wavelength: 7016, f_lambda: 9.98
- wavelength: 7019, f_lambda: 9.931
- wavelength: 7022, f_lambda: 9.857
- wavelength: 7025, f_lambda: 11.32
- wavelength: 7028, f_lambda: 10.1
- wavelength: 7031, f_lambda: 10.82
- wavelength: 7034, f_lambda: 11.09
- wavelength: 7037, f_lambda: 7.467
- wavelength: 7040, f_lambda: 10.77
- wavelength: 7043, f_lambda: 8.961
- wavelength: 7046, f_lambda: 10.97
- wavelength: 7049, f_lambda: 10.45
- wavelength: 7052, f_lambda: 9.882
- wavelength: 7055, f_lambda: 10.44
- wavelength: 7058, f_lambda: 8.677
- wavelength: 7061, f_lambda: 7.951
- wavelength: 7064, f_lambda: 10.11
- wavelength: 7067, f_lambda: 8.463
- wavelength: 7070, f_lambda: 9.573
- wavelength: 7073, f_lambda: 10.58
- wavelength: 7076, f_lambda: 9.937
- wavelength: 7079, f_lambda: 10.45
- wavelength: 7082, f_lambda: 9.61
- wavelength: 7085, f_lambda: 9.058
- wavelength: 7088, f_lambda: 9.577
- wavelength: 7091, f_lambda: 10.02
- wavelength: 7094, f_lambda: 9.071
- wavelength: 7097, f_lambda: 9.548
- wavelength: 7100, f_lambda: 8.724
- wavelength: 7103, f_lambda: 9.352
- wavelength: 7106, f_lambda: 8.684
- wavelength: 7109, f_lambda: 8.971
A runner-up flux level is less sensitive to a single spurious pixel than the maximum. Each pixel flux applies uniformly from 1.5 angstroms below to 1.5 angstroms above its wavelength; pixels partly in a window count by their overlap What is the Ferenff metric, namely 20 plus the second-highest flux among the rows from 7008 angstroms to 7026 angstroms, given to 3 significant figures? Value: 30.3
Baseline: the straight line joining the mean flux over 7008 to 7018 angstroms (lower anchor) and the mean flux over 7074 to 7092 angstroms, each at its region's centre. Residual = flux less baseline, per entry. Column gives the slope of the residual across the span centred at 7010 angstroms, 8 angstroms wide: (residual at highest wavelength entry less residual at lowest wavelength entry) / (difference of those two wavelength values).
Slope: 0.28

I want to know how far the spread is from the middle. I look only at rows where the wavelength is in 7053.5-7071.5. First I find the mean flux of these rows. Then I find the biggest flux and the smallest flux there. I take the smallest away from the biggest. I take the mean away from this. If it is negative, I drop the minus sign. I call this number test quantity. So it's 6.7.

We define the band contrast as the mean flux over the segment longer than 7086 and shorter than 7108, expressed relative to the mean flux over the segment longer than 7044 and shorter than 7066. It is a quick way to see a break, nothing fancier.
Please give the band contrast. 0.95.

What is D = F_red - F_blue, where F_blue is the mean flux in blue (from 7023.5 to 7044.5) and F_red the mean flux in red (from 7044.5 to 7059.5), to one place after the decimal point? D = 0.0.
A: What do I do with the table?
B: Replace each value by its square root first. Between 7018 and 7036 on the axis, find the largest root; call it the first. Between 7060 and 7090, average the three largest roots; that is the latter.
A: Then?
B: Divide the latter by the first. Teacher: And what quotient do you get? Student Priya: 0.96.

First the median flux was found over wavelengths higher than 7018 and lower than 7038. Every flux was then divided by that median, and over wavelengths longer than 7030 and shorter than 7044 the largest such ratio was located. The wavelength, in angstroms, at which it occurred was 7034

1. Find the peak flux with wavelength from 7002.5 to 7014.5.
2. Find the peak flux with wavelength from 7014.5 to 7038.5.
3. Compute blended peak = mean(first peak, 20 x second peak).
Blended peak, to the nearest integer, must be 118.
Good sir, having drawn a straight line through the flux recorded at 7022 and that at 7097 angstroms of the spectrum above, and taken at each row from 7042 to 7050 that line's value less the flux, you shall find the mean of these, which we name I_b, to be -0.4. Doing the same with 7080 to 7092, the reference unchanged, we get 0.0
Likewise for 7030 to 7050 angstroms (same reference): -0.3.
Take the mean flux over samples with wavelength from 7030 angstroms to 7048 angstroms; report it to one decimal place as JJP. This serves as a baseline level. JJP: 10.0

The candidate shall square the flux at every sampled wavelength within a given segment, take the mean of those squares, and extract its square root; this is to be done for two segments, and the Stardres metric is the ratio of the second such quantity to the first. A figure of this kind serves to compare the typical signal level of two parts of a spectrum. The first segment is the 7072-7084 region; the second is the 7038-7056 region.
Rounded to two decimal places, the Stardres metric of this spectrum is 1.01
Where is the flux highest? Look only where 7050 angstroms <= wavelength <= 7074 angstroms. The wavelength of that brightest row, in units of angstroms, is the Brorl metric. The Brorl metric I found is 7073 angstroms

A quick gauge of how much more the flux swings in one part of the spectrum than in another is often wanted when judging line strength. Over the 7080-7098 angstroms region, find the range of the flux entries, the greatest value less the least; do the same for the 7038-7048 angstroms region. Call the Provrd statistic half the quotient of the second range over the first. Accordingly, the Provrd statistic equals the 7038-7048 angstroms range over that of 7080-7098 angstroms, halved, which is 1.0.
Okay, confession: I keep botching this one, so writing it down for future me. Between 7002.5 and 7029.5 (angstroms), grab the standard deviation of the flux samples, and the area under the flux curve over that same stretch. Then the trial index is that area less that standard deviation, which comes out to 262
